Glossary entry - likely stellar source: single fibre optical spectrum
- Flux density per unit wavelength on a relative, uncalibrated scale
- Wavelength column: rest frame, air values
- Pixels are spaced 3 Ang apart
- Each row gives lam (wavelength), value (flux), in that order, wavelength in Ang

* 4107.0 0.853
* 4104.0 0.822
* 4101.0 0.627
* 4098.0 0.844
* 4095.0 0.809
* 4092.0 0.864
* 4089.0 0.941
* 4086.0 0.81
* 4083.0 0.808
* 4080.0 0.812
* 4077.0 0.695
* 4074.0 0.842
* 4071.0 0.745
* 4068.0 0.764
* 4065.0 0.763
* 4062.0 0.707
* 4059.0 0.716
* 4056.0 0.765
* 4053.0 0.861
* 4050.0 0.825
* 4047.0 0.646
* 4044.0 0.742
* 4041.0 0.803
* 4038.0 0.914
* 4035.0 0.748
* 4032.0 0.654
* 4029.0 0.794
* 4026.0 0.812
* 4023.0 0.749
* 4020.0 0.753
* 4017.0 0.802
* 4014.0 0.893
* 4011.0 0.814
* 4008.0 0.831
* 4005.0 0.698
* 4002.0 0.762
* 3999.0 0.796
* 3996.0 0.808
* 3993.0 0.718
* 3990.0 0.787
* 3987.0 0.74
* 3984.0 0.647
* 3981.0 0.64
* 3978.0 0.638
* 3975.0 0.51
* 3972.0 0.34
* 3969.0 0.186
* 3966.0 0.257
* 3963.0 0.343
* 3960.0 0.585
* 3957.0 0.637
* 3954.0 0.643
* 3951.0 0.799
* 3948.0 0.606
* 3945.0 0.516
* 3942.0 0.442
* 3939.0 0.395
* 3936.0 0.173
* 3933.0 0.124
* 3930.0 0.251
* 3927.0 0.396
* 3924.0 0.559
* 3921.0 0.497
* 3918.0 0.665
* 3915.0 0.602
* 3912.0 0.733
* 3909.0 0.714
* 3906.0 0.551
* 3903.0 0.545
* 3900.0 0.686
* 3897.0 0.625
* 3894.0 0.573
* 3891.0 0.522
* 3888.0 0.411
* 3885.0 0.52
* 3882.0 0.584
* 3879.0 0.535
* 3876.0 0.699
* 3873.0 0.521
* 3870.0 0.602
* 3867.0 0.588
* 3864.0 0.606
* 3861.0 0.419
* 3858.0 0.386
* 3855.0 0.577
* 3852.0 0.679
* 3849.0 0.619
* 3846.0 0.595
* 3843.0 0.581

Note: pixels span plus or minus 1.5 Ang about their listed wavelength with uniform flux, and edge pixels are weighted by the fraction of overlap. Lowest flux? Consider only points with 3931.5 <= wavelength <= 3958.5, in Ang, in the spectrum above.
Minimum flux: 0.124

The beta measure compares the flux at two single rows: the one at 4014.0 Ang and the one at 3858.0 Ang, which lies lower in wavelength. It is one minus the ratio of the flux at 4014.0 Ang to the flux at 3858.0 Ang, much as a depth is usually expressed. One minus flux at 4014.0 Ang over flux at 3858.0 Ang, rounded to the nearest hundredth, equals -1.31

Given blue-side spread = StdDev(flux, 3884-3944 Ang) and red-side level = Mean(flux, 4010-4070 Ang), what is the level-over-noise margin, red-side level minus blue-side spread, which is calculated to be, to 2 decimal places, 0.61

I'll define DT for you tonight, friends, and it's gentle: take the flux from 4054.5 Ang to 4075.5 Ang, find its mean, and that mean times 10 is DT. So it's 7.6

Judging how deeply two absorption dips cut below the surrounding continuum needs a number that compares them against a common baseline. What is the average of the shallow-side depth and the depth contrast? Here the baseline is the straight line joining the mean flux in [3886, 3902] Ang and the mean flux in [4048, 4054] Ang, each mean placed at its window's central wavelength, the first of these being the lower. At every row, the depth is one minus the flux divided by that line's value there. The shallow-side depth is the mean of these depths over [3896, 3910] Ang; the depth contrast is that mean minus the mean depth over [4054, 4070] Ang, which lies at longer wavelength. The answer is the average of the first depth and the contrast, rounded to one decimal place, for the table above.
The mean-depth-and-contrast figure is -0.1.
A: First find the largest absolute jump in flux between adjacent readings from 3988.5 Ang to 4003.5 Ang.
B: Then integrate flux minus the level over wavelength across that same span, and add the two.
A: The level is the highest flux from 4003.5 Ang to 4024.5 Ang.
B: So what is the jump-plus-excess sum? -1.7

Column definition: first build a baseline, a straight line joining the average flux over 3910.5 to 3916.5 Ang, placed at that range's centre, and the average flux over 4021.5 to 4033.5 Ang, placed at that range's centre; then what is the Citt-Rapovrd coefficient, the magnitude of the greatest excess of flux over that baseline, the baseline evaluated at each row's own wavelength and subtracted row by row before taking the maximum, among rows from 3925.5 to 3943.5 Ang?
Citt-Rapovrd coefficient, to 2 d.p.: 0.25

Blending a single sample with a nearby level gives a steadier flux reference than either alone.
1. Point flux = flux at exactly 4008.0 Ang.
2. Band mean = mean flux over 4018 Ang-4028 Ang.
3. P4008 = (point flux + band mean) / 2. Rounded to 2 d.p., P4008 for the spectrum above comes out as 0.80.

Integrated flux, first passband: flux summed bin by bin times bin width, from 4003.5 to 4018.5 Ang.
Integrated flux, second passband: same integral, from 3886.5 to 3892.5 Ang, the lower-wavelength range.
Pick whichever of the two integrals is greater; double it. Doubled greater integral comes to 24.2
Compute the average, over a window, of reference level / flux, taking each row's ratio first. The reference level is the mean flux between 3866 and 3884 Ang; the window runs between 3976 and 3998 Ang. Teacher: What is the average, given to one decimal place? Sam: 0.8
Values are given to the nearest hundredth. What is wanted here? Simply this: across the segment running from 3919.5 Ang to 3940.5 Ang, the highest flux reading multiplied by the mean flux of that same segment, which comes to 0.19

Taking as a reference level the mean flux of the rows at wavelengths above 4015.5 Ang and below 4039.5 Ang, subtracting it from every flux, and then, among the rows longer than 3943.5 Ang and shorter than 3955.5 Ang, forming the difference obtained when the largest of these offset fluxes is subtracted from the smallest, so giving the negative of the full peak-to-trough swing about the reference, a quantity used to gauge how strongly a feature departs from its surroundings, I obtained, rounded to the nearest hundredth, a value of -0.28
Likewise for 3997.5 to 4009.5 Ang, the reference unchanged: -0.13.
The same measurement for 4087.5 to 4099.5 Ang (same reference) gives -0.13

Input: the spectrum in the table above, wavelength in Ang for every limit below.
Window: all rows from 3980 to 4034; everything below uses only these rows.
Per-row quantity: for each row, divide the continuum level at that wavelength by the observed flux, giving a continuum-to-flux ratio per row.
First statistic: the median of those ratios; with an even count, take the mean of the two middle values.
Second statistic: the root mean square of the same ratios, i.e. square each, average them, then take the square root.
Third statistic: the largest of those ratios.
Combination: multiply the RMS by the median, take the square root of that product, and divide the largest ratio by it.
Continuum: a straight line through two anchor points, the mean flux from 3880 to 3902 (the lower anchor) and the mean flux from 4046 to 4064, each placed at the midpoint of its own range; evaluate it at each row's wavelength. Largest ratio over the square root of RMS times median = 1.2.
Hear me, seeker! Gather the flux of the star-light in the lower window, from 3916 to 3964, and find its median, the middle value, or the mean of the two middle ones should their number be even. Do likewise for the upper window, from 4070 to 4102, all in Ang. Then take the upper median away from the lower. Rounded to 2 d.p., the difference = -0.30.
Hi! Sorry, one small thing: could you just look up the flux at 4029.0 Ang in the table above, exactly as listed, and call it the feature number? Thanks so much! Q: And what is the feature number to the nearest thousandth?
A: 0.794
